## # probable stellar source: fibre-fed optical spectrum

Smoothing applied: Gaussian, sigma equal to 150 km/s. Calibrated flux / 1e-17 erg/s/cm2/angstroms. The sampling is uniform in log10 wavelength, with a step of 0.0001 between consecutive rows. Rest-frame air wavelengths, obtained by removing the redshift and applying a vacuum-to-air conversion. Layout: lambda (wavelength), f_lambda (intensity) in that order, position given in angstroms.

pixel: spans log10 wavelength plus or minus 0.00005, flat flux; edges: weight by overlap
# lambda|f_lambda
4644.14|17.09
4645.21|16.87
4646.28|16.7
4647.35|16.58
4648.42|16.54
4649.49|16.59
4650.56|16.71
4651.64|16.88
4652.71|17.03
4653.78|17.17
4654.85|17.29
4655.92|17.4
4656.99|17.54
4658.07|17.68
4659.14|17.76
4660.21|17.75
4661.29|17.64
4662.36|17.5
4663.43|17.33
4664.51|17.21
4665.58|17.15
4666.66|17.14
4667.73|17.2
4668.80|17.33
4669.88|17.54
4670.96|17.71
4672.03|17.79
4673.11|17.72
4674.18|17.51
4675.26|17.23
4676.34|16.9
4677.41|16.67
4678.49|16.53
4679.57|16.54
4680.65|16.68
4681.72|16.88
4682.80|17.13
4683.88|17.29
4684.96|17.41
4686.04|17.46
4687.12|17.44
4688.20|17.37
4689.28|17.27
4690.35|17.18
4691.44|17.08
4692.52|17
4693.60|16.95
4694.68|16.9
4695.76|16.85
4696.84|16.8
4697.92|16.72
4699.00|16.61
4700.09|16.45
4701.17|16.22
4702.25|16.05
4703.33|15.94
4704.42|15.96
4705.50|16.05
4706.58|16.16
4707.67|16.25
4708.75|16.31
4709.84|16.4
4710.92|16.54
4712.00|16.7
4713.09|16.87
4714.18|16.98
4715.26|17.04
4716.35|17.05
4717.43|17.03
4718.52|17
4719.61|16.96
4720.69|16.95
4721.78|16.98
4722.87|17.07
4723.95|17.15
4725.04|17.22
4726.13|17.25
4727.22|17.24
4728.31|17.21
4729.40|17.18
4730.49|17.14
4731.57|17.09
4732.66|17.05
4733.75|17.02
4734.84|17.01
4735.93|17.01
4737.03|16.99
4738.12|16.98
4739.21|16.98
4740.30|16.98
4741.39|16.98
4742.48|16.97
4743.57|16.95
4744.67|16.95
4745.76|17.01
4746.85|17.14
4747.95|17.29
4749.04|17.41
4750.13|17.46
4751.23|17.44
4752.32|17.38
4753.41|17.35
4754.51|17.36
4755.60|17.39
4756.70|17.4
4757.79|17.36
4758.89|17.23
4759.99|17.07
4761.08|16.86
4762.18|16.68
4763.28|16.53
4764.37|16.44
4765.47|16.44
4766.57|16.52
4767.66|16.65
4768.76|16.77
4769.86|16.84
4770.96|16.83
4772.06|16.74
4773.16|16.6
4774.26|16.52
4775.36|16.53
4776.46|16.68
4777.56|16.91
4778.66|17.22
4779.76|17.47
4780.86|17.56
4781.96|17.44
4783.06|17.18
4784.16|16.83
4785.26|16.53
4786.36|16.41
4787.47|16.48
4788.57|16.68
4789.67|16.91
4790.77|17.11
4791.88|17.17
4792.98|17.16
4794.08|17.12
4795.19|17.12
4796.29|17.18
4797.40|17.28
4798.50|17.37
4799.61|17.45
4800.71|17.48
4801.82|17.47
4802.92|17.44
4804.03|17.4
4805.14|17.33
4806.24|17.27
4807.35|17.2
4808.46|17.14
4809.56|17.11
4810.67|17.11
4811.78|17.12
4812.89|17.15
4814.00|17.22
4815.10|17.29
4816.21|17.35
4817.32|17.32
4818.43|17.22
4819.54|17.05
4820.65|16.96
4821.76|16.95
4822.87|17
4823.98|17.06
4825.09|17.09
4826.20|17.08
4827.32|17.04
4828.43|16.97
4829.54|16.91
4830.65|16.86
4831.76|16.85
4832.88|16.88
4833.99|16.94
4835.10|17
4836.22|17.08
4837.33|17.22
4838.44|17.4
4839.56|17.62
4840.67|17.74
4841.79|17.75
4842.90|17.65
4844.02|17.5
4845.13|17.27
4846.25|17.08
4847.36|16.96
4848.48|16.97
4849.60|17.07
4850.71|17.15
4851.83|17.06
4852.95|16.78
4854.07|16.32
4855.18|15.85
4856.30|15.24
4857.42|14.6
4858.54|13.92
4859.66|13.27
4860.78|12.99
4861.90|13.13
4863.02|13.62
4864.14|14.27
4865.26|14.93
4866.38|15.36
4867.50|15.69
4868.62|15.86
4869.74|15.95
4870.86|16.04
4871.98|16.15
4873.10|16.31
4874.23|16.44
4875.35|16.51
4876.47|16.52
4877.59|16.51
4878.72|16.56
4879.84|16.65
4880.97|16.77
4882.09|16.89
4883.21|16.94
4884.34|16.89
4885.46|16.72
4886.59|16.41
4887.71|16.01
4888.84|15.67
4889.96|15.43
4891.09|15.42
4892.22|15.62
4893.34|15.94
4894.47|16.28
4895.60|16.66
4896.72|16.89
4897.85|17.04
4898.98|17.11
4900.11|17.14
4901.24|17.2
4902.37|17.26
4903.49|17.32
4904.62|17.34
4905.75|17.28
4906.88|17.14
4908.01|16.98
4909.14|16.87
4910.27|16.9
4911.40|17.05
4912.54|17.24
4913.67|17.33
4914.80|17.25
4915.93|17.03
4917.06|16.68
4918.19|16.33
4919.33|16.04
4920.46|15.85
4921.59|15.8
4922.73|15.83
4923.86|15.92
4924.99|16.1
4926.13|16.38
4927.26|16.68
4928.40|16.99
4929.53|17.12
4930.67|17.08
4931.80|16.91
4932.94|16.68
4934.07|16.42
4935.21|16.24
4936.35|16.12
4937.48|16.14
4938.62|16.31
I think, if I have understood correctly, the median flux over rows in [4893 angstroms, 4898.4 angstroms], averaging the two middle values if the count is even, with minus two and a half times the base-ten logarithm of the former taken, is -3.05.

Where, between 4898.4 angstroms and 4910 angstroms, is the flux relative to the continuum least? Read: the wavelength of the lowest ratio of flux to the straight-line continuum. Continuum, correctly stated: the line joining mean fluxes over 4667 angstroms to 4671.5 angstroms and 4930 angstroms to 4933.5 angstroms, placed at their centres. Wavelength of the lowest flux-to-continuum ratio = 4909.14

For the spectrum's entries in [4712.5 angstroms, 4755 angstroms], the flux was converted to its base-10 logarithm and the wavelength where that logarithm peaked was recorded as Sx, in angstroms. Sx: 4750.13 angstroms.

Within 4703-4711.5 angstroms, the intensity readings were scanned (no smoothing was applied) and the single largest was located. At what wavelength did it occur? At 4710.92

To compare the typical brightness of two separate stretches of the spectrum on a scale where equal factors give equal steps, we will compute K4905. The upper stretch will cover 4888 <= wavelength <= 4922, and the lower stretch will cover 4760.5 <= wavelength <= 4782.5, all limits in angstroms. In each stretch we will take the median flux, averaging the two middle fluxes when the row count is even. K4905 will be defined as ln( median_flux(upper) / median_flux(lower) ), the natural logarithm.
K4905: 0.014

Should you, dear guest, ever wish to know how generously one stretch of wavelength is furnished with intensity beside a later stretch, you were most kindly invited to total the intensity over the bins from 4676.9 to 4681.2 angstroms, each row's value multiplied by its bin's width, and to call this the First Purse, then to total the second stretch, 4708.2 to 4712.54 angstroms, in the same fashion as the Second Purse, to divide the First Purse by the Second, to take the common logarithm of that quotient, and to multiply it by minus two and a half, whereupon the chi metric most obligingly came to 0.00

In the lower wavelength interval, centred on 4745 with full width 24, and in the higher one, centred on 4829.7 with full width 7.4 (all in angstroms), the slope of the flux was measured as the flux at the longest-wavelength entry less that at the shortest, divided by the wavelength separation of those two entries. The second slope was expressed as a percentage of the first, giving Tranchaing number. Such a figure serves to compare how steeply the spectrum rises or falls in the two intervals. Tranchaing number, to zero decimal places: -181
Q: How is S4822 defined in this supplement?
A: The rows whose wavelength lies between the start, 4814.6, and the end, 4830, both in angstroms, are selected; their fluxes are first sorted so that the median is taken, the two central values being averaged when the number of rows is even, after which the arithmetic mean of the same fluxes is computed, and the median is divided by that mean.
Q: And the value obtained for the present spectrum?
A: 0.998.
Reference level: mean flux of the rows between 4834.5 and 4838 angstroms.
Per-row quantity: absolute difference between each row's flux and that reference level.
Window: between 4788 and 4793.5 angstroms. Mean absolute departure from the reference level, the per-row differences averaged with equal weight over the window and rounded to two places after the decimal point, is 0.15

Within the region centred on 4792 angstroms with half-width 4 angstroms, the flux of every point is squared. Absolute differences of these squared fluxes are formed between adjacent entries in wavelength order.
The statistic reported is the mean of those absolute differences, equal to 3.1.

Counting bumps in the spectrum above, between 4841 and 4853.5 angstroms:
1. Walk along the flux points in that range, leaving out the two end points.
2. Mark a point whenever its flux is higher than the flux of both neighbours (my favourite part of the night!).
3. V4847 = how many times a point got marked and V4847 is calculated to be 1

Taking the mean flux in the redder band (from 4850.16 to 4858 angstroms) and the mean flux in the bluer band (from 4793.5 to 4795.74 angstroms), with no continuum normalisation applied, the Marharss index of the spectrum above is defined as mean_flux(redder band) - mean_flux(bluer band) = -1.0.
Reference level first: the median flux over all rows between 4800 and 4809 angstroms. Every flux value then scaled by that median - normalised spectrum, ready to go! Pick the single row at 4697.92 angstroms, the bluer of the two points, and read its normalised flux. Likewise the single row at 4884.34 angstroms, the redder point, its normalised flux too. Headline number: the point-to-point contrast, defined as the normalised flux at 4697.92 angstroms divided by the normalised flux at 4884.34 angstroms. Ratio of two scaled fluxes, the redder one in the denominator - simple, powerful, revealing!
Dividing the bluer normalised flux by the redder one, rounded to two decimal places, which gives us 0.99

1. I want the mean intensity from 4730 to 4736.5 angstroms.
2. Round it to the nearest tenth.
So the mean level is 17.1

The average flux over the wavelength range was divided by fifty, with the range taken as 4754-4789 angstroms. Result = 0.338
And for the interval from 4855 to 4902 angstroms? 0.317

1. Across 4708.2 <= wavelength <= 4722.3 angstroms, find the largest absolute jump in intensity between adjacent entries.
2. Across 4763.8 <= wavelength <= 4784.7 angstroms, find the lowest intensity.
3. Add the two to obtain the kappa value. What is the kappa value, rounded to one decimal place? 16.6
